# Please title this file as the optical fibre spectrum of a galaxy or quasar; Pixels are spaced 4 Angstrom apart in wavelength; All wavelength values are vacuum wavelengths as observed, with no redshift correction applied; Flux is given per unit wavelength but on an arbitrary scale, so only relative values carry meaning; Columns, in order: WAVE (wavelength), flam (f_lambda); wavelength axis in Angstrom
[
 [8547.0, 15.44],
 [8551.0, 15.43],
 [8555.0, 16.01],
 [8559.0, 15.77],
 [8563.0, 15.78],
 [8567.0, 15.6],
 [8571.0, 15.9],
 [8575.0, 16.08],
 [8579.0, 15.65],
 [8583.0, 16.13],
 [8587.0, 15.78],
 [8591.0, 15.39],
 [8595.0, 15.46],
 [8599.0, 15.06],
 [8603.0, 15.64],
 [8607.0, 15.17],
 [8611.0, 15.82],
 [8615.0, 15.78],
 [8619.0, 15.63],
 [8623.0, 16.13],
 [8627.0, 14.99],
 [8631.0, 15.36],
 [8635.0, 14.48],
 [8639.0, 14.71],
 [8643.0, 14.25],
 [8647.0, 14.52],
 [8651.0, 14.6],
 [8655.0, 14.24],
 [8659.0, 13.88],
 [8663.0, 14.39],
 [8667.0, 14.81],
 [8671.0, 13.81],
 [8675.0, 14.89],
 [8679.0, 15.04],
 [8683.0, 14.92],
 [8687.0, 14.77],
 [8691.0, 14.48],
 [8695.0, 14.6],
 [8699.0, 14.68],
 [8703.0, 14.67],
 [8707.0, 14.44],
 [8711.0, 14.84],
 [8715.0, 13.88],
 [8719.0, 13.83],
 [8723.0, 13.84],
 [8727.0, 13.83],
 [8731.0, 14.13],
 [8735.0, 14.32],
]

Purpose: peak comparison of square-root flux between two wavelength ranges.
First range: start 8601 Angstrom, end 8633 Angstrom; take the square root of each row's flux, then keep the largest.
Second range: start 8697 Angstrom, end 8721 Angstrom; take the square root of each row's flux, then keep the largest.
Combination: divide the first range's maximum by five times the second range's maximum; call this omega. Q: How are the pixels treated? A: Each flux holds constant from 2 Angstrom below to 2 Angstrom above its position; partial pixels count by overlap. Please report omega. 0.209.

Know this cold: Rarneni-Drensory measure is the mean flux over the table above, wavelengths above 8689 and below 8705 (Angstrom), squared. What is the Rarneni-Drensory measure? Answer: 213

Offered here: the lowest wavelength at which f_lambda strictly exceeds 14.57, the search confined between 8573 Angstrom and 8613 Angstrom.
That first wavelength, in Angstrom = 8575.0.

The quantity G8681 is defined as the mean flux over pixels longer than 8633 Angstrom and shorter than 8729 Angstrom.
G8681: 14.4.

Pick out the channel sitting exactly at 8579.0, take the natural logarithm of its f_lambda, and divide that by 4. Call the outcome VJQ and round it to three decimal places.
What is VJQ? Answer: 0.688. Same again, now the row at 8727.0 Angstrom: 0.657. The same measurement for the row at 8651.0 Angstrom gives 0.670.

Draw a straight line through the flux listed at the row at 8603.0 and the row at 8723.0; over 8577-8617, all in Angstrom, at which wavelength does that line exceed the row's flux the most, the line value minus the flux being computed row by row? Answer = 8599.0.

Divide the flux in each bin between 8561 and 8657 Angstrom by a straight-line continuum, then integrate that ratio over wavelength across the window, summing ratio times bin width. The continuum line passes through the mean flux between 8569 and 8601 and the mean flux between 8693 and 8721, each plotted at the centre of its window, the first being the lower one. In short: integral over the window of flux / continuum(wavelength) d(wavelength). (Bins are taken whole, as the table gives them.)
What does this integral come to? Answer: 95 Angstrom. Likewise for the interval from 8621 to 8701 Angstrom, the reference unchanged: 79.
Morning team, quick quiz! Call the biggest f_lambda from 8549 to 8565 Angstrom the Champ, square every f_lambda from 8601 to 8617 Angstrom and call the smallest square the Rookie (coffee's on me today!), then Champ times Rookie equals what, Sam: 3684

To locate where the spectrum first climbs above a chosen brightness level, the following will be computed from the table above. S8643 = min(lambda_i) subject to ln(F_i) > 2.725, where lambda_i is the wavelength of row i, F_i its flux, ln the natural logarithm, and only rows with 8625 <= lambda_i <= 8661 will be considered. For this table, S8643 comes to 8631.0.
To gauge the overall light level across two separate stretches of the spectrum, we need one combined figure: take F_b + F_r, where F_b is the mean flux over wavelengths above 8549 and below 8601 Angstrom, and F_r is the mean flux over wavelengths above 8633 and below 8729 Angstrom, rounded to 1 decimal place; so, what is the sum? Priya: 30.1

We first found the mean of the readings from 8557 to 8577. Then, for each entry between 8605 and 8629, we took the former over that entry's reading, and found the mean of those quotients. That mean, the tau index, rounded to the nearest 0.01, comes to 1.02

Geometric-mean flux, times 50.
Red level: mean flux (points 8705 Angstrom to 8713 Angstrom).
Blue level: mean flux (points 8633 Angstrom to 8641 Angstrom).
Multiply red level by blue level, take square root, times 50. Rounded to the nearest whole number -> 731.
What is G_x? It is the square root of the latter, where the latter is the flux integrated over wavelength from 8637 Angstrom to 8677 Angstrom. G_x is 24.0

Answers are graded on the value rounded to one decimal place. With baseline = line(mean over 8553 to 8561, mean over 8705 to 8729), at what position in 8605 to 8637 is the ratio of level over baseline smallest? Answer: 8635.0 Angstrom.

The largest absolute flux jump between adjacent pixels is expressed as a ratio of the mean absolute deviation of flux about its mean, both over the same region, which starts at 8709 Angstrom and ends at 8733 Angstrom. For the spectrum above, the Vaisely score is 3.4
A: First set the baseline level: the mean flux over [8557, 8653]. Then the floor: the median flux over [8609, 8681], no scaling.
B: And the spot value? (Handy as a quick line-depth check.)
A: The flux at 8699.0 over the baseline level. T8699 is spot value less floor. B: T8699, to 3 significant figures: -13.8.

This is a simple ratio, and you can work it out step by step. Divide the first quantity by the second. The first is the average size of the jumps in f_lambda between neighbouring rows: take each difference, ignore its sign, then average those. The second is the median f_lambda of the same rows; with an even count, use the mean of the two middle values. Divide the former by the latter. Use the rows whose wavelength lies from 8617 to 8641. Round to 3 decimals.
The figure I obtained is 0.041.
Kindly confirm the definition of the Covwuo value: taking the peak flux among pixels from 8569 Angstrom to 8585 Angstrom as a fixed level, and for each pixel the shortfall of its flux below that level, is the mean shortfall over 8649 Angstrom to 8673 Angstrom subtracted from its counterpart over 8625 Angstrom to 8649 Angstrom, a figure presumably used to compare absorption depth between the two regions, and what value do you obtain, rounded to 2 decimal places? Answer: -0.43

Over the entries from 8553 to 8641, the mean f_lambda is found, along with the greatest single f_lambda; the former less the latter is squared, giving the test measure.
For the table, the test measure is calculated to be 0.32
